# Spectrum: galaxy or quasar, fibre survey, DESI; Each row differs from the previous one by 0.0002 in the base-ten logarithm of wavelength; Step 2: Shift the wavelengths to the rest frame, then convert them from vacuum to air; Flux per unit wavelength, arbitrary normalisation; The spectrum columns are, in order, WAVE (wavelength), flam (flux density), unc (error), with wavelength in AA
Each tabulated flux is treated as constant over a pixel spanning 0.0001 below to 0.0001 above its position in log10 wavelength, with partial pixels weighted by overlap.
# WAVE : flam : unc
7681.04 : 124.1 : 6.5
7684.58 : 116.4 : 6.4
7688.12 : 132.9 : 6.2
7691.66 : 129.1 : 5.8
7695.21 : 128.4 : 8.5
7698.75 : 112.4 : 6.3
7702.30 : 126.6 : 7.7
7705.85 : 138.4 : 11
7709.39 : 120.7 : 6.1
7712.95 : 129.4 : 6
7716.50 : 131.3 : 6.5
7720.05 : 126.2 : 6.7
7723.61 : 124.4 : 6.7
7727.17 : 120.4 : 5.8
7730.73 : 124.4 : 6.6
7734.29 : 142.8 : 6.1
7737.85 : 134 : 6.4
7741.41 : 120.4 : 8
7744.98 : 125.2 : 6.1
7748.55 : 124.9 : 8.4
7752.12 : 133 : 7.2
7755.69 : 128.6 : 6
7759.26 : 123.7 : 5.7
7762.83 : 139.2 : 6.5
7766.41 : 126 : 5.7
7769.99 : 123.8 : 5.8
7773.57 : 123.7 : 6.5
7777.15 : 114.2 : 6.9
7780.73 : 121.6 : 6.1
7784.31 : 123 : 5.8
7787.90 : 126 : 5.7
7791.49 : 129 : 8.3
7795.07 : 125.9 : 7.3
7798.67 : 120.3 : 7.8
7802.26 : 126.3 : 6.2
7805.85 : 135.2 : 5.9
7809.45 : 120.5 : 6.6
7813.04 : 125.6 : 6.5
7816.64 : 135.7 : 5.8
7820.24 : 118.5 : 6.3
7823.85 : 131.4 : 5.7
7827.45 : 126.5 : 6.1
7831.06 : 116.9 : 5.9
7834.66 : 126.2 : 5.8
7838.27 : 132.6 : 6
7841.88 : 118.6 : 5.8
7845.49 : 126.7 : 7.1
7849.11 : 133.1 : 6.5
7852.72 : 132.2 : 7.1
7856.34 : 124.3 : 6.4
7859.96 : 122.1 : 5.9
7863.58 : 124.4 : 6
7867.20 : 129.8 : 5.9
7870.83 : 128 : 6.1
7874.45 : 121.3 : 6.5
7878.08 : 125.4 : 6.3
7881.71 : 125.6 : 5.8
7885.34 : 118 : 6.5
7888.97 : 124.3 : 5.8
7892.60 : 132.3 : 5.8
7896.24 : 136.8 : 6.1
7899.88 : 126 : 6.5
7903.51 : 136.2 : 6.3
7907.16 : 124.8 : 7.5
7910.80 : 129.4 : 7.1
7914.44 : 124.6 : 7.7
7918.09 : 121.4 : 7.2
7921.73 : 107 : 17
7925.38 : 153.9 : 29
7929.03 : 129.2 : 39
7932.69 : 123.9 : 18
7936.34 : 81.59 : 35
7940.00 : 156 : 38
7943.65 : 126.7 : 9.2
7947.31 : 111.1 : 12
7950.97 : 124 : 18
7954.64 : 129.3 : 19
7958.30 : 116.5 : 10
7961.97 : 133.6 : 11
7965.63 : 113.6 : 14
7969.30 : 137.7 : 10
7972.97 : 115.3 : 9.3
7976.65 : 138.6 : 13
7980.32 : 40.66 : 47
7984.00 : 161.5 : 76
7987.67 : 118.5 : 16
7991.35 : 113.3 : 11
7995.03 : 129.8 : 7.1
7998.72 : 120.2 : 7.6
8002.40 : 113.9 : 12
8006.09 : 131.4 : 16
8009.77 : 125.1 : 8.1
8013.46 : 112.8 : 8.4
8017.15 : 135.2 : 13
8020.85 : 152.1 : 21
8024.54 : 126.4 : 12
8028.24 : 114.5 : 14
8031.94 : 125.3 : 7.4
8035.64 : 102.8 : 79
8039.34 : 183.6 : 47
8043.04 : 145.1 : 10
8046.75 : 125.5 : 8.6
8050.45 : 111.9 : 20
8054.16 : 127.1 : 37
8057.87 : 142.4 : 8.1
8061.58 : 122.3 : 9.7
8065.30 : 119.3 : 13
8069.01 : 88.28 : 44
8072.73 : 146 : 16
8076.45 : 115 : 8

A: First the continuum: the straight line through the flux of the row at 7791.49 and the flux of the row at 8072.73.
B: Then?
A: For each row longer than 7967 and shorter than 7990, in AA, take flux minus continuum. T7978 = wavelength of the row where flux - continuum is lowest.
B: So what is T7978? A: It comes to 7980.32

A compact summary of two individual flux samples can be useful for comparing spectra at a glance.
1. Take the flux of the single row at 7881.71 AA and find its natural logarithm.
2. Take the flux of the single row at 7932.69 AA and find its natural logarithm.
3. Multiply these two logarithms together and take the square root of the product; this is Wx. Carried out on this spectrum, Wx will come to 4.83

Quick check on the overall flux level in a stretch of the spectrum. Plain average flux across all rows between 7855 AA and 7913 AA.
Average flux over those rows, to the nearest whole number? 127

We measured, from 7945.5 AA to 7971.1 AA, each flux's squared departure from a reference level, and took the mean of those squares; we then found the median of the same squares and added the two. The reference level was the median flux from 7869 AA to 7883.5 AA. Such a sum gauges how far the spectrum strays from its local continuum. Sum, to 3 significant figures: 175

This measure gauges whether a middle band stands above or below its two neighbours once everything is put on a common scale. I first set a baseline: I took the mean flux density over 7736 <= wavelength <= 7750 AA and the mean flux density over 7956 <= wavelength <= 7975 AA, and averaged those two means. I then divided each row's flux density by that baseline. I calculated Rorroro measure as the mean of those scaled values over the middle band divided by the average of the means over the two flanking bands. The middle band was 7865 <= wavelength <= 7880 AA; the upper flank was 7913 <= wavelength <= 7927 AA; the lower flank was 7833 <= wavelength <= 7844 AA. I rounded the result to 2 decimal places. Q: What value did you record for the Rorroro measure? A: 1.00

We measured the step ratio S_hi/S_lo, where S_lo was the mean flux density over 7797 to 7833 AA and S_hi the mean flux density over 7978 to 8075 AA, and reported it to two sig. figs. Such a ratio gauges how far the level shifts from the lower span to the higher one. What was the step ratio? 0.99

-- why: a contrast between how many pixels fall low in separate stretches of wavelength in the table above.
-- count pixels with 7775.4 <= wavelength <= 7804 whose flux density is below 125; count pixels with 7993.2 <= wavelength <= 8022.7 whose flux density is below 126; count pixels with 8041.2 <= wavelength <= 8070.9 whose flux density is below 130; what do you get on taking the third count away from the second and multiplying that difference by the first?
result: -8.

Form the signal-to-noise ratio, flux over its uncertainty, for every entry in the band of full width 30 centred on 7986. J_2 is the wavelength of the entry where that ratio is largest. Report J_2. 7995.03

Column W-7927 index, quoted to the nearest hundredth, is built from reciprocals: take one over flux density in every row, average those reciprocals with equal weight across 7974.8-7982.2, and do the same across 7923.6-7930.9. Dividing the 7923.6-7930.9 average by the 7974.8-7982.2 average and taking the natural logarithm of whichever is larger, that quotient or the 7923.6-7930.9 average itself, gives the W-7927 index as -0.80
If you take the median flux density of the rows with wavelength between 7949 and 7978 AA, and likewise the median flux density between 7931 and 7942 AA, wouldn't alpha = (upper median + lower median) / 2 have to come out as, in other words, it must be 125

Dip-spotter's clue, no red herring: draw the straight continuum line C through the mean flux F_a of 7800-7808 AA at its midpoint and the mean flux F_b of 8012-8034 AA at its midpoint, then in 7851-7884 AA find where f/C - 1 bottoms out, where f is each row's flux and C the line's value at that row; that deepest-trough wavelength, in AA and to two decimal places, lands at 7874.45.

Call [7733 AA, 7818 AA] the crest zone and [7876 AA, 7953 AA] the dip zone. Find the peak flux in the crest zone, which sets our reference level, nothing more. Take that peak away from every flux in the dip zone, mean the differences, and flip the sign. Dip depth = 17.2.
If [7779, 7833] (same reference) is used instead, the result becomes 17.3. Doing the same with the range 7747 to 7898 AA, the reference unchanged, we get 16.6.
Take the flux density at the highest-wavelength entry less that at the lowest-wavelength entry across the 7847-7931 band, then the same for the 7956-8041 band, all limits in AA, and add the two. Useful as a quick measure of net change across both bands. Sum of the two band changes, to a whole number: 63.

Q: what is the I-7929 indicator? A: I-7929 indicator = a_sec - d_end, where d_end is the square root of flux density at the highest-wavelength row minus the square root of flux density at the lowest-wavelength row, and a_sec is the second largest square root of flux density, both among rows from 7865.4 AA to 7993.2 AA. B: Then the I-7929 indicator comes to 13.2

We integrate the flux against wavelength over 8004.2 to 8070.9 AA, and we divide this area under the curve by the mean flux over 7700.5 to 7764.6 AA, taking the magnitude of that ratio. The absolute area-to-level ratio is 66.0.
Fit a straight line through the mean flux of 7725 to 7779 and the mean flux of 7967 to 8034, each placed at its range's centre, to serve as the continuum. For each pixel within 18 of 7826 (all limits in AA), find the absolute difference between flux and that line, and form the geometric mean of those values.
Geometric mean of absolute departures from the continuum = 3.31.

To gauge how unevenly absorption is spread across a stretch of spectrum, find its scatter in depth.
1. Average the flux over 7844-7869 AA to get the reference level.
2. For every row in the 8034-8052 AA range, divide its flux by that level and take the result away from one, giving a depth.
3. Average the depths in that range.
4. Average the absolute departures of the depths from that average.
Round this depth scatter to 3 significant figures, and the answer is 0.192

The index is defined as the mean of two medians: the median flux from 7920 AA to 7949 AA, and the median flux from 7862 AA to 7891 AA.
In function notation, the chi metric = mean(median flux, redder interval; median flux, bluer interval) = 125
